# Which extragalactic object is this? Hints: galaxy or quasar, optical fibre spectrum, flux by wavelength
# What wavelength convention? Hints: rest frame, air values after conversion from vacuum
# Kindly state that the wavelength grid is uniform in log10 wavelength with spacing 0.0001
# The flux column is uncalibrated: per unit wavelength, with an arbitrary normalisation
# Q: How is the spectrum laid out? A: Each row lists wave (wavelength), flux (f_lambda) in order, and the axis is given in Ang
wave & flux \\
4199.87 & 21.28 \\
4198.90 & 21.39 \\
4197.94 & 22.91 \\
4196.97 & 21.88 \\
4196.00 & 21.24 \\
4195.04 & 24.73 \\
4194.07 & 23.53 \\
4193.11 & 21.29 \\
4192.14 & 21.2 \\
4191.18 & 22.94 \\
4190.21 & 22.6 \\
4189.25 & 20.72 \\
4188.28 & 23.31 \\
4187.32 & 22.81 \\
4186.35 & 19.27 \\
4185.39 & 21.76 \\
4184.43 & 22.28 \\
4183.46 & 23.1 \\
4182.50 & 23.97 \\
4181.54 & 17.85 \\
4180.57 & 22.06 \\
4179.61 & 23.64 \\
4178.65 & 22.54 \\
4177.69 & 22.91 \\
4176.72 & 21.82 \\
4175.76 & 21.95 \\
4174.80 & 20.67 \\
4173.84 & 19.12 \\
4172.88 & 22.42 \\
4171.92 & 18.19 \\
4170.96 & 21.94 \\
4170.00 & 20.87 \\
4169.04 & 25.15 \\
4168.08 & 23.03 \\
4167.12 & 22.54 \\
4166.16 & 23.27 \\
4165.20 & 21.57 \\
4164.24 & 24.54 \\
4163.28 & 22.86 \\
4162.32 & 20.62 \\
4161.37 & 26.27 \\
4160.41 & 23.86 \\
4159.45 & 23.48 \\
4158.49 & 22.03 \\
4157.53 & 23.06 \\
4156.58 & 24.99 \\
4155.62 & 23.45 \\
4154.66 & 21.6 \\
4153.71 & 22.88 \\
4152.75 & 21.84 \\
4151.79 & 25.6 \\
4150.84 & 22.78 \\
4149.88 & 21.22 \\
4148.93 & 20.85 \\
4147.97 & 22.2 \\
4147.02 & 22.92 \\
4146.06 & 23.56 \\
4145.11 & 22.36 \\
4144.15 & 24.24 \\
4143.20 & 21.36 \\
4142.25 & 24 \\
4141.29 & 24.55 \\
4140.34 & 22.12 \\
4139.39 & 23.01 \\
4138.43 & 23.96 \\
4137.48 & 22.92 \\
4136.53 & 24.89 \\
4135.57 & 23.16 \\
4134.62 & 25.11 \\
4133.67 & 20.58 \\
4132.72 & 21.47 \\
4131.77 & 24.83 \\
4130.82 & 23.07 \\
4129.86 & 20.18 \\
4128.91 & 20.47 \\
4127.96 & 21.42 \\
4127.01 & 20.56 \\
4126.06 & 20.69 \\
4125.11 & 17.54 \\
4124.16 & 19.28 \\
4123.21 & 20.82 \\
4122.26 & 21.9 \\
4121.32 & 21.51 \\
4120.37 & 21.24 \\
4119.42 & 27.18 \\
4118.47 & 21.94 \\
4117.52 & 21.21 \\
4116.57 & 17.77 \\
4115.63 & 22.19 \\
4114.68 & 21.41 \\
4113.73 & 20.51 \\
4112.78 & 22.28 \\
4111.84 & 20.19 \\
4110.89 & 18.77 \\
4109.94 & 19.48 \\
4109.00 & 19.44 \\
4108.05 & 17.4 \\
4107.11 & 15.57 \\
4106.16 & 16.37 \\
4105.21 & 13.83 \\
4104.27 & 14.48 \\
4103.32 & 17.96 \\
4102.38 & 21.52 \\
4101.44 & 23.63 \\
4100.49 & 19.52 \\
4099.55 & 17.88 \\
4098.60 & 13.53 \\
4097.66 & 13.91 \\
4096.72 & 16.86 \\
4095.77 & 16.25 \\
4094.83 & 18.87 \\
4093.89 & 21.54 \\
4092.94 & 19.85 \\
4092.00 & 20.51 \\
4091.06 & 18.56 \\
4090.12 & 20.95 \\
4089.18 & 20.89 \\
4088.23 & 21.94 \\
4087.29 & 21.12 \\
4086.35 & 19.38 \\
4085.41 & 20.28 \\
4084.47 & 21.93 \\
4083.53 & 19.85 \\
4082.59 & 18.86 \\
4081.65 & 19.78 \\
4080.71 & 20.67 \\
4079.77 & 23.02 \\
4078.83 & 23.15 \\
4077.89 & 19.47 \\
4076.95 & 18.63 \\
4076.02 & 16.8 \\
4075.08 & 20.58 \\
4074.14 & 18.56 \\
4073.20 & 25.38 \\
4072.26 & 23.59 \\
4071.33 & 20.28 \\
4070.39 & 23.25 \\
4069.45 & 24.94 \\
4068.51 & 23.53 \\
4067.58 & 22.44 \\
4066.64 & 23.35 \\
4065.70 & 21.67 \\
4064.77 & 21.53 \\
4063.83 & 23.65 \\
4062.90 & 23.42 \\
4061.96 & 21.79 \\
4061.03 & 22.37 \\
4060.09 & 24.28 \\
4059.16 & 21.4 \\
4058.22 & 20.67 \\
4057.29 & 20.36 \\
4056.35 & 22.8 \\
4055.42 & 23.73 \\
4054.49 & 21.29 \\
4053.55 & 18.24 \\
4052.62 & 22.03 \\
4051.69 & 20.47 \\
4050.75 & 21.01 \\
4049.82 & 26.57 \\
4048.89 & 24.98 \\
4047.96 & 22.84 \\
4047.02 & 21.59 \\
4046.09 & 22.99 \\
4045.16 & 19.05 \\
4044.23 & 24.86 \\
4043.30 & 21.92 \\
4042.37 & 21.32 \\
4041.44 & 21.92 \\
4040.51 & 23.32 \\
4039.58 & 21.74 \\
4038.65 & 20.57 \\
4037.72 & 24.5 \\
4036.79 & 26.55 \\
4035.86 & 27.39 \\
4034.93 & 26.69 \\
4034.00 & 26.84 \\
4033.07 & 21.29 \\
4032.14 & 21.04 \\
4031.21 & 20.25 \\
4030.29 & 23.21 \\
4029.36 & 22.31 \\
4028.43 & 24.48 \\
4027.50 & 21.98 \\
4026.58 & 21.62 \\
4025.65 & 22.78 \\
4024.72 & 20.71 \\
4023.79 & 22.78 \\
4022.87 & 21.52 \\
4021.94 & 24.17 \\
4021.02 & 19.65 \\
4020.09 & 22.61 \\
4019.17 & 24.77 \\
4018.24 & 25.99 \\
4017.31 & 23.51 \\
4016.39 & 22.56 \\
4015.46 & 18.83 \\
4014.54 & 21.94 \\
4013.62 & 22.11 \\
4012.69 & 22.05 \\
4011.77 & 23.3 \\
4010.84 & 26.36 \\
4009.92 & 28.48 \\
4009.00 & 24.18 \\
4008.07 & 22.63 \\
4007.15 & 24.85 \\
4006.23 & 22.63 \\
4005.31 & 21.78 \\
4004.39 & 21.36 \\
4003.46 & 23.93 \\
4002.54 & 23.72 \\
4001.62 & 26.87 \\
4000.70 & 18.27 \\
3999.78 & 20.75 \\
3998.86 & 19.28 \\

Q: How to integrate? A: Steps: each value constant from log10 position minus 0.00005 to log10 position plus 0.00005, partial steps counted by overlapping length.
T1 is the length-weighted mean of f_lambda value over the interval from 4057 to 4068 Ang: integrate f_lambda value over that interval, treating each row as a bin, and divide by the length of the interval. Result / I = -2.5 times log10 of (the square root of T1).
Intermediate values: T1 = 22.3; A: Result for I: -1.685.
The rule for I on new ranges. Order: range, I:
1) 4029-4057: -1.697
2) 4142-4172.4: -1.697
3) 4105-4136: -1.643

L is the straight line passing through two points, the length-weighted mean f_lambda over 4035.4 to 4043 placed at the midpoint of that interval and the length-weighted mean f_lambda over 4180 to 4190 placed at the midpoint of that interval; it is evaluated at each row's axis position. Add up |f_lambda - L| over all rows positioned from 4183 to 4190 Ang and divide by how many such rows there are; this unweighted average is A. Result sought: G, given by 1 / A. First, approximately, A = 1.1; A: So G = 0.9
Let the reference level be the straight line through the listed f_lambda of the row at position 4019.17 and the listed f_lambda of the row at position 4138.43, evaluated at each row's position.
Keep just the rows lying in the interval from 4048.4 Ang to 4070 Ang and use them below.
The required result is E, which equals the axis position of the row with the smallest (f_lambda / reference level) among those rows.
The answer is 4053.55 Ang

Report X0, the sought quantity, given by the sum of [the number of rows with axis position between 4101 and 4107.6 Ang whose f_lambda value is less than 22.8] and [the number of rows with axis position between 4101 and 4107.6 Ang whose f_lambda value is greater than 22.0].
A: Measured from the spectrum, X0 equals 7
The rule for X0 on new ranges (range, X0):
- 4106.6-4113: 8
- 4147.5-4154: 9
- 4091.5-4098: 7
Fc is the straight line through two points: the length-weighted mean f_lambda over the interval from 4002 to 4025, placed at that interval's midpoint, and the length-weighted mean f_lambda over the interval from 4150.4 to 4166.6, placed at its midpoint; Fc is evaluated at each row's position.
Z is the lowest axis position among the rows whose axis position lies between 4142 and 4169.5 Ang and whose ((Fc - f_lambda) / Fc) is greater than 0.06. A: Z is 4143.20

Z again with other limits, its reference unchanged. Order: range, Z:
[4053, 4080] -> 4053.55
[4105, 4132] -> 4105.21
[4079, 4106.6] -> 4080.71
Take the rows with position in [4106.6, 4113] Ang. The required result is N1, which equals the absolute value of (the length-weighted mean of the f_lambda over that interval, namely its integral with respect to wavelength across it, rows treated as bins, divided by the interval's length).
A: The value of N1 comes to 18.9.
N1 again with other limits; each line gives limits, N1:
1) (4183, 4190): 21.9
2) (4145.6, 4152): 22.6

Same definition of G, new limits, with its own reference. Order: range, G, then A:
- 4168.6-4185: 0.7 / 1.4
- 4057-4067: 0.8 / 1.3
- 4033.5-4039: 0.3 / 2.9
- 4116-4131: 0.5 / 2.1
